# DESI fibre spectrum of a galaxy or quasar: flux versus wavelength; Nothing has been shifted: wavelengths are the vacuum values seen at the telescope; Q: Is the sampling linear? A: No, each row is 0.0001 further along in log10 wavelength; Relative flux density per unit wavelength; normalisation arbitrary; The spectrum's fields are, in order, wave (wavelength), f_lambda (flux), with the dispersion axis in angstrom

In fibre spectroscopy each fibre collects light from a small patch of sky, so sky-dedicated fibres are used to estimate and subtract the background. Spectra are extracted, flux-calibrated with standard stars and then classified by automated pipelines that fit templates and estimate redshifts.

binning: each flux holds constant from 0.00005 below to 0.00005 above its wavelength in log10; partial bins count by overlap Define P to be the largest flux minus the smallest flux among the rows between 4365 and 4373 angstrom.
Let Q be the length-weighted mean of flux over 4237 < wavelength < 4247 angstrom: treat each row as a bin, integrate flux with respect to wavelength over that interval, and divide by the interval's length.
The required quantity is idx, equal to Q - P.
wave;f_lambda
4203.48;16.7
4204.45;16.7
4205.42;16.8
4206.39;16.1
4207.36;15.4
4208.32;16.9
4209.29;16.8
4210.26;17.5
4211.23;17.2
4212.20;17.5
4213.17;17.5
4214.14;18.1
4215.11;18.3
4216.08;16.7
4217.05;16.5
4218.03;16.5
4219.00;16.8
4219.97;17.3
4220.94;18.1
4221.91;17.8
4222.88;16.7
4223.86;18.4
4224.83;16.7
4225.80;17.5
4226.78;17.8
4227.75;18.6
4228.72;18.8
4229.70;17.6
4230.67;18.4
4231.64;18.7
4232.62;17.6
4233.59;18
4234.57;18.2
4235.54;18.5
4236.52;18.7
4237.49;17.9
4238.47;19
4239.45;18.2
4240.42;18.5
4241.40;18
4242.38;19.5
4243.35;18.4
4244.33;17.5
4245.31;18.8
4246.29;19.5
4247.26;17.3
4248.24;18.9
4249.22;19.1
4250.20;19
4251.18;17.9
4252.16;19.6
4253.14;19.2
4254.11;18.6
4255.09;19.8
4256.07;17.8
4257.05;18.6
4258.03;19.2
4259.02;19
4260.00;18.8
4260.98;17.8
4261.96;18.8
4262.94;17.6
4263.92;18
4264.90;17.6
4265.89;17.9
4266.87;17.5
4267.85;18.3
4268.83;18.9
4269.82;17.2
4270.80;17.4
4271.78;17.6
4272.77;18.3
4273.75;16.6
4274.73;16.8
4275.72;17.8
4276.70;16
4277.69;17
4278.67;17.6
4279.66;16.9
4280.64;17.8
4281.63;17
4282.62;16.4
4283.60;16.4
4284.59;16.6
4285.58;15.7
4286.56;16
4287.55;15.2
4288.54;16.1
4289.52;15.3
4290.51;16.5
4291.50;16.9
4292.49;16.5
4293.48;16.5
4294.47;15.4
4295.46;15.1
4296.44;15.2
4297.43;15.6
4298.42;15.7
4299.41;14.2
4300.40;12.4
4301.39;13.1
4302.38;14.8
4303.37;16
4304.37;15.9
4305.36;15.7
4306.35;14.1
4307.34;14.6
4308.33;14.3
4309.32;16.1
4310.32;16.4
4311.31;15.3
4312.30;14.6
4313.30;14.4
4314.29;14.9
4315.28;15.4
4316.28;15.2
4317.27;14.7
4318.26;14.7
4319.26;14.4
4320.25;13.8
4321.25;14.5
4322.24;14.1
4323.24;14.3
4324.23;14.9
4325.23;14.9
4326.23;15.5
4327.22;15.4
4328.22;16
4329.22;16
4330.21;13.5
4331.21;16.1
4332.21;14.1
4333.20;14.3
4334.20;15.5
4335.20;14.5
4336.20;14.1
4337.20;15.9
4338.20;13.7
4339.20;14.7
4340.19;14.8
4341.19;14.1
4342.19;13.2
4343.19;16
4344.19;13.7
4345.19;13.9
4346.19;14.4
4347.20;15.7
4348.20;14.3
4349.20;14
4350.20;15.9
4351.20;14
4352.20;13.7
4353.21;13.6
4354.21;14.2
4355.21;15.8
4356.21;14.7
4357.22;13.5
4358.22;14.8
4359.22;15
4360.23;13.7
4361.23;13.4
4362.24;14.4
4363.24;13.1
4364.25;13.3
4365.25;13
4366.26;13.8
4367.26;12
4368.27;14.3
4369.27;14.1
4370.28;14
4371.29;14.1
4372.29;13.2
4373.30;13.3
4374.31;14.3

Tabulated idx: 16.2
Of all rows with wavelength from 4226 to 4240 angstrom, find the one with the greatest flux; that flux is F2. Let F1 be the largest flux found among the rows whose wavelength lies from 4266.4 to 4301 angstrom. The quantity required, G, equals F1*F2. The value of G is 359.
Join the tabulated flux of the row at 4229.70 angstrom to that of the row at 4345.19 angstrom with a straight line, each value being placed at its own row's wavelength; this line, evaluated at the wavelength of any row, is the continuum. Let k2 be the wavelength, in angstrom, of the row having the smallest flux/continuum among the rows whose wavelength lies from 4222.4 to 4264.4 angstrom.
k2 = 4222.88 angstrom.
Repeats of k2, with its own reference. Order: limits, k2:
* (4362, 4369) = 4367.26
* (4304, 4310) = 4306.35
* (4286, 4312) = 4300.40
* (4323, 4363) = 4330.21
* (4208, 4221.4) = 4217.05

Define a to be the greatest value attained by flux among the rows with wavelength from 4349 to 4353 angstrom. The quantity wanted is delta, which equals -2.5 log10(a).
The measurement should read -3.00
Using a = 15.9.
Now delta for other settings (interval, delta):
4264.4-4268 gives -3.16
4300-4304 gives -3.01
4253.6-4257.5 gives -3.24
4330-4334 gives -3.02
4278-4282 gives -3.13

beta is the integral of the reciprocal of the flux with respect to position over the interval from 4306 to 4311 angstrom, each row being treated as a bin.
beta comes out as 0.332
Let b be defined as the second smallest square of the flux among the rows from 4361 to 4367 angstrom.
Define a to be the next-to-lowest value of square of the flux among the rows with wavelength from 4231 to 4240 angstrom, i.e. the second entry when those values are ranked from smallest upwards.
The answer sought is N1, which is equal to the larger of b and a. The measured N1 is 320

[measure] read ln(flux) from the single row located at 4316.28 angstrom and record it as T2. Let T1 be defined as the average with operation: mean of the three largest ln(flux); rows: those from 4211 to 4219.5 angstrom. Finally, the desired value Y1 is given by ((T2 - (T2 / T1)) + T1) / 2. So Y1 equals 2.33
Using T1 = 2.89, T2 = 2.72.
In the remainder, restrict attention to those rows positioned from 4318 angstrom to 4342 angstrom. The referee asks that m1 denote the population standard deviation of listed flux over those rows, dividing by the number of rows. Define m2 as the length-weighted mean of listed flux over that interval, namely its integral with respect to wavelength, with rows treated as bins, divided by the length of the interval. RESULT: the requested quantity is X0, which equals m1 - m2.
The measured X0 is -14.0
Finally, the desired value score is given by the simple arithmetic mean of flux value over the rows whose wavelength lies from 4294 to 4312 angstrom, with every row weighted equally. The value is 15.0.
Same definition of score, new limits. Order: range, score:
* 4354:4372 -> 14.0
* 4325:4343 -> 14.8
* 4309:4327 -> 14.9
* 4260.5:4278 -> 17.6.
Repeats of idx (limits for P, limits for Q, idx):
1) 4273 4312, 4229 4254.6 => 13.1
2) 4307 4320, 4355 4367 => 11.9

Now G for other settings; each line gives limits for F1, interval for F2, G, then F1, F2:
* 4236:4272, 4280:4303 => 352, 19.8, 17.8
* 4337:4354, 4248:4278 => 317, 16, 19.8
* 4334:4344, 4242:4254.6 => 314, 16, 19.6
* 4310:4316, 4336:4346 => 262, 16.4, 16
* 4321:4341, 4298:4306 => 258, 16.1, 16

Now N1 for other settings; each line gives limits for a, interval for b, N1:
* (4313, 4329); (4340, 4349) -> 199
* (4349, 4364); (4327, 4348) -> 182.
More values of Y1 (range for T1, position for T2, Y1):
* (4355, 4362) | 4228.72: 2.29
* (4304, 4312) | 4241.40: 2.32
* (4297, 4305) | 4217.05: 2.28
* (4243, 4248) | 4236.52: 2.44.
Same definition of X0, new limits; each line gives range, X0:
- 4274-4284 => -16.4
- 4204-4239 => -16.7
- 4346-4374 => -13.2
